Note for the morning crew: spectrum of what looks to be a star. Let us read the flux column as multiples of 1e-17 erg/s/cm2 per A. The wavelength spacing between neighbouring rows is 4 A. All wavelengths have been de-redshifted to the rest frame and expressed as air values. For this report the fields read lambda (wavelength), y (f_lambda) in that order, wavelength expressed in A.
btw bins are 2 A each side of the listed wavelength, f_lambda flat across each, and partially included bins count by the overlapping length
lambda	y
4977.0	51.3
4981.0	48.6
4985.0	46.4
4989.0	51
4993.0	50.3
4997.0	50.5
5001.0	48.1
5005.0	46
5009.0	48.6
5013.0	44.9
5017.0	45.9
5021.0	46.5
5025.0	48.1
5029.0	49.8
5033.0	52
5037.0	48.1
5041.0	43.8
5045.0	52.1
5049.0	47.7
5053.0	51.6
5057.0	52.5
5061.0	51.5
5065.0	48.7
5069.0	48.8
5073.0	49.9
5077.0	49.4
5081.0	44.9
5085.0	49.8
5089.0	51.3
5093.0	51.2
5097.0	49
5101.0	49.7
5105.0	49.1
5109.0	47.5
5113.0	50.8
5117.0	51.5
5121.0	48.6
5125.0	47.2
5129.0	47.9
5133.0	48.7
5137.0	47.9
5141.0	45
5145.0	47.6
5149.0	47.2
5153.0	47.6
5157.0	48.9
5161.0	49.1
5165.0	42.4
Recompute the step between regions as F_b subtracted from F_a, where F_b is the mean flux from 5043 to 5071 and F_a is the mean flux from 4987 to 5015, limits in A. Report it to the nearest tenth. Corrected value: -1.9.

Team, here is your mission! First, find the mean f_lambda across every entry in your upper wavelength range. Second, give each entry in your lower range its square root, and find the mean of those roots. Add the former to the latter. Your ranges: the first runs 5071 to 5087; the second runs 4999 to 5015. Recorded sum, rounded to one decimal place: 55.3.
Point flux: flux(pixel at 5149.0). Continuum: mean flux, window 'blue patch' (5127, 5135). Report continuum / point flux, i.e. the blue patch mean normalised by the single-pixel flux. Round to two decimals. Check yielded 1.02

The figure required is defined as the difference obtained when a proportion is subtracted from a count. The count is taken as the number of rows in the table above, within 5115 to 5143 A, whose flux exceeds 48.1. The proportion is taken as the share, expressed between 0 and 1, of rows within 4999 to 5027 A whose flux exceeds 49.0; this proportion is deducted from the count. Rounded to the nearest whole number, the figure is 3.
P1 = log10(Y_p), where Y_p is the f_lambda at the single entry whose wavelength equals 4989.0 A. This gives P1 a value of 1.71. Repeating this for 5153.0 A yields 1.68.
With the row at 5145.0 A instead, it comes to 1.68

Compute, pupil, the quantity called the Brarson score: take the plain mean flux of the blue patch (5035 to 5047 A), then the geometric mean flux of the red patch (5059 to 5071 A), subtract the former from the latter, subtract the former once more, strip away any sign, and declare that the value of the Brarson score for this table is 46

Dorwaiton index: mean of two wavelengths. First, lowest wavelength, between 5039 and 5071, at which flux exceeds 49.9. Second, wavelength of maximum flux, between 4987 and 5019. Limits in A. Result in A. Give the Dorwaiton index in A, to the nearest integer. 5017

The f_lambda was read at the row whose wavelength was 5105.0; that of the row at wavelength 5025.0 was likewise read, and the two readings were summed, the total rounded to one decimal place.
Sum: 97.2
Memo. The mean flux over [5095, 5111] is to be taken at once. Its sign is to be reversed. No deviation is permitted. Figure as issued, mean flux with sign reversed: -48.8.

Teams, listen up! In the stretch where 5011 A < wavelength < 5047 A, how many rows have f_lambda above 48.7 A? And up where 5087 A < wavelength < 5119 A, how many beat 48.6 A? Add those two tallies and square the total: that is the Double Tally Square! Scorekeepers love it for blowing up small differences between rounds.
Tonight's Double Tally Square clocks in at 100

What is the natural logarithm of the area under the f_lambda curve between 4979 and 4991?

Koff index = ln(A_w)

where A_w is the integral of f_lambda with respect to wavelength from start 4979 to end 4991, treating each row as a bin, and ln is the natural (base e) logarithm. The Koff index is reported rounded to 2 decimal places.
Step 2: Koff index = 6.37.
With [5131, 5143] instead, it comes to 6.34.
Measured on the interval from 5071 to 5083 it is 6.36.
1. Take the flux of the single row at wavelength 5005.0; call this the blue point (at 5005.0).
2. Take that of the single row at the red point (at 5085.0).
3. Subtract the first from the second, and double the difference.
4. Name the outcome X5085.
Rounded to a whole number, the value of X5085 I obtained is 8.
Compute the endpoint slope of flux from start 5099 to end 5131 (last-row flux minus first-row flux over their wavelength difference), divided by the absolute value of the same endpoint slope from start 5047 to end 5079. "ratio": -1.1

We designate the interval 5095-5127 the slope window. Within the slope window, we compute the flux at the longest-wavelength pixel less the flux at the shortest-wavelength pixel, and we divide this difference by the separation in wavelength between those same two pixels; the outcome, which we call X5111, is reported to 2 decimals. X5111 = -0.06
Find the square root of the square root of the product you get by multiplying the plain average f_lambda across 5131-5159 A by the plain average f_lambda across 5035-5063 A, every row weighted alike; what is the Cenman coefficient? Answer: 6.97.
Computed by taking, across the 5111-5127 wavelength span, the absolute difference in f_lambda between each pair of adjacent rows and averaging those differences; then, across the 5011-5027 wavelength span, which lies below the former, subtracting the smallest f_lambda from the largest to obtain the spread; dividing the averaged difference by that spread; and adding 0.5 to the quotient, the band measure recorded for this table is 1.02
